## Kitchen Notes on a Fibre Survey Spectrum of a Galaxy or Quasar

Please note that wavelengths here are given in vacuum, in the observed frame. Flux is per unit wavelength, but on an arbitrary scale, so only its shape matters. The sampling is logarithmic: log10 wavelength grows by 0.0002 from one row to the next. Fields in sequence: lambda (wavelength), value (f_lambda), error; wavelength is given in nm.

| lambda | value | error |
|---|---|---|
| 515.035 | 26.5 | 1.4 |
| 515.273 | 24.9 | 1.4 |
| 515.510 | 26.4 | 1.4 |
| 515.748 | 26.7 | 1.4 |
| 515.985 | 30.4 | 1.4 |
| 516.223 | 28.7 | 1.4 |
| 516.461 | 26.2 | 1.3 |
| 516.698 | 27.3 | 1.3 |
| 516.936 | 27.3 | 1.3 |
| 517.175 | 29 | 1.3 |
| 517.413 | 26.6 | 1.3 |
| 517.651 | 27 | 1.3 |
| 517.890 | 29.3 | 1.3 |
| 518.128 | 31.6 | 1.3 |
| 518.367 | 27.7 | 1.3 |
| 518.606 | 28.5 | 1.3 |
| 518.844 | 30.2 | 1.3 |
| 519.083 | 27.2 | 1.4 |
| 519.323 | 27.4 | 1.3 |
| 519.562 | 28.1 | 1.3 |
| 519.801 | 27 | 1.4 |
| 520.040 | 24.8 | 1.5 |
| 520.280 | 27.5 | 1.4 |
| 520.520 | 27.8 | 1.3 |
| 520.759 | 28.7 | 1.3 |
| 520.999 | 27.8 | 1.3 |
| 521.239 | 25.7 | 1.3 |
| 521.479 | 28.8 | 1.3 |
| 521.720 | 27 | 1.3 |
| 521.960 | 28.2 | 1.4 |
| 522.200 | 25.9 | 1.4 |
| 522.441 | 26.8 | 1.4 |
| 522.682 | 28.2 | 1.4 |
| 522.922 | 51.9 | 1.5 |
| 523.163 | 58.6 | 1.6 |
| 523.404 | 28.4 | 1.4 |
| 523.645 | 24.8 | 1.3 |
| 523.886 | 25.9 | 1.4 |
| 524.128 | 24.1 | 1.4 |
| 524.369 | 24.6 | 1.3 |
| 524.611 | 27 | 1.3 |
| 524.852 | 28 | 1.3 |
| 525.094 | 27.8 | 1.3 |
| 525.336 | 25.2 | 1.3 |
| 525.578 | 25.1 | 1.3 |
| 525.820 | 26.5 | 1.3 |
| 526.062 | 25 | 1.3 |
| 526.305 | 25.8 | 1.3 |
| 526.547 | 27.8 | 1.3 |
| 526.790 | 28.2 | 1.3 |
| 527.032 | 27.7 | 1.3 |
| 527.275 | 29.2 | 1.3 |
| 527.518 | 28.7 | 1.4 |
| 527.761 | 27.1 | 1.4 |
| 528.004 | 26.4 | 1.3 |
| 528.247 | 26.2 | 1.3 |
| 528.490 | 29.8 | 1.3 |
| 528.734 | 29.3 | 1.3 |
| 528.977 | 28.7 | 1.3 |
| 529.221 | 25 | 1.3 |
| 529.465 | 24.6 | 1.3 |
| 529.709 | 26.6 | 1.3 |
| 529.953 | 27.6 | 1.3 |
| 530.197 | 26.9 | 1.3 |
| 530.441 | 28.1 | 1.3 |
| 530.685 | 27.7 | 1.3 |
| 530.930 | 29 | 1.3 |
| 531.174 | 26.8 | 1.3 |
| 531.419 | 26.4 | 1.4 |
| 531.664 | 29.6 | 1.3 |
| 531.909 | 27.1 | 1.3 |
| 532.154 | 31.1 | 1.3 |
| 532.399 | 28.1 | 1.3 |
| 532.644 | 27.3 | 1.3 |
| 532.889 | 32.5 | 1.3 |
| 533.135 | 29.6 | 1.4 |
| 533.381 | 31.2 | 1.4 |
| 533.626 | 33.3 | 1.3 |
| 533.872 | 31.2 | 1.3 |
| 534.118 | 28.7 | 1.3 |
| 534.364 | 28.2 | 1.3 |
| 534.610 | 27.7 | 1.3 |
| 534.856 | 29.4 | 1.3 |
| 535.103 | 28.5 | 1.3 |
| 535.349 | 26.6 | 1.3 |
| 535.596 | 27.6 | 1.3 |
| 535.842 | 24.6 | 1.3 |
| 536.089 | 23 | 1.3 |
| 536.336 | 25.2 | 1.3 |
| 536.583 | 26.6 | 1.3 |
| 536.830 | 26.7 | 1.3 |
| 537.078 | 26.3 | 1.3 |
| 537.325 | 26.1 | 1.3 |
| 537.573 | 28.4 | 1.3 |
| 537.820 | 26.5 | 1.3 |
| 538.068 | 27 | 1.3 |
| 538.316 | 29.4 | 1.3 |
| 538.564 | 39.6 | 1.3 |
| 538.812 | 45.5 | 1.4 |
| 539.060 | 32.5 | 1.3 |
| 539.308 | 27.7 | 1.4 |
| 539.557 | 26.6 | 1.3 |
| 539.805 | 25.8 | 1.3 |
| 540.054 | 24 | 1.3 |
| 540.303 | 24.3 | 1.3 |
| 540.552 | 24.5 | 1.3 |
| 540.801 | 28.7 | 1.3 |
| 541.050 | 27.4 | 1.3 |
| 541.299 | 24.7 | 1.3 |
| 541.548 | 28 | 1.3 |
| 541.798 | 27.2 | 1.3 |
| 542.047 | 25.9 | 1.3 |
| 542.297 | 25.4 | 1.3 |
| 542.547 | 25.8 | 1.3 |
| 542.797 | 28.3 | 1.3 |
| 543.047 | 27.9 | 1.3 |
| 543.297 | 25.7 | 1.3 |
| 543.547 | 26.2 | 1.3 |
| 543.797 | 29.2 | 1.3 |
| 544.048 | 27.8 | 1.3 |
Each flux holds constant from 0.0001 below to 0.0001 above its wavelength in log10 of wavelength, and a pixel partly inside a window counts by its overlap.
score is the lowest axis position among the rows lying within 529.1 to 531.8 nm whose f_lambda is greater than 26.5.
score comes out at 529.709 nm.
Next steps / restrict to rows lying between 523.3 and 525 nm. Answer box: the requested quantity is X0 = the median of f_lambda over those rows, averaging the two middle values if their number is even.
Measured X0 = 25.9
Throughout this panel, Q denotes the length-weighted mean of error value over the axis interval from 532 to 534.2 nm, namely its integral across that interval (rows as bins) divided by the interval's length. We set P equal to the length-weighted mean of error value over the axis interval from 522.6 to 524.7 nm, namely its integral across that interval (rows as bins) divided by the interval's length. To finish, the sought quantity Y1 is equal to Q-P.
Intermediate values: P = 1.402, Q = 1.32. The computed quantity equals -0.08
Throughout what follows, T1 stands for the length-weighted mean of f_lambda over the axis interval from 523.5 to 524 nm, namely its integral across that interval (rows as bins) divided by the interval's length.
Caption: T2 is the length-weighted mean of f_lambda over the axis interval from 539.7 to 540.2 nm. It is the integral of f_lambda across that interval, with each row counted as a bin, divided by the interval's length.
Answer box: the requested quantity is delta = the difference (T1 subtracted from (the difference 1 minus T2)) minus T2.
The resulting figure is -74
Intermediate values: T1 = 25.5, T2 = 25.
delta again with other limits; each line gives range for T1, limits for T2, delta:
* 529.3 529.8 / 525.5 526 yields -76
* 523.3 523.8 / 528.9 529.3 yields -79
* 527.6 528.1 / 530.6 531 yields -82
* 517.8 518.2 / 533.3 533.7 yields -94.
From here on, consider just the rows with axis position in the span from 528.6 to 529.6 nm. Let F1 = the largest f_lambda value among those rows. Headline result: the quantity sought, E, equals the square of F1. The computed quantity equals 858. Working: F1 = 29.3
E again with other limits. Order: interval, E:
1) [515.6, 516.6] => 924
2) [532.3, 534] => 1109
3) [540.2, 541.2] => 824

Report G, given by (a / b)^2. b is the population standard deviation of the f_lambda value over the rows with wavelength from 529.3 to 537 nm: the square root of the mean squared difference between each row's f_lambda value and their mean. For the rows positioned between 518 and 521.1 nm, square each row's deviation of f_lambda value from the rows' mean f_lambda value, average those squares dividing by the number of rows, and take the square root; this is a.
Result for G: 0.5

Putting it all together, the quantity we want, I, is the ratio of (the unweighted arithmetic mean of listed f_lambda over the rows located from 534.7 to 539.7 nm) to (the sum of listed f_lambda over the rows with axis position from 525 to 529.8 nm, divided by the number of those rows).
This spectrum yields 1.06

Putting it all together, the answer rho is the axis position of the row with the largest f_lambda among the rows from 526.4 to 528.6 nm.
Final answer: 528.490 nm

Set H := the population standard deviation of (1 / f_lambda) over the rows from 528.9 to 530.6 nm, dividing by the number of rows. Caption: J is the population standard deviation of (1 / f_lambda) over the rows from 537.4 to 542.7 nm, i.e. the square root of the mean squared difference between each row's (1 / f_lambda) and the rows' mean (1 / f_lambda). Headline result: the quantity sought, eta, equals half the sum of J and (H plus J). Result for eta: 0.0058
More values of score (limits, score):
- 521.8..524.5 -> 521.960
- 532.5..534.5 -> 532.644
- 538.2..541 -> 538.316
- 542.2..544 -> 542.797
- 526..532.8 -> 526.547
